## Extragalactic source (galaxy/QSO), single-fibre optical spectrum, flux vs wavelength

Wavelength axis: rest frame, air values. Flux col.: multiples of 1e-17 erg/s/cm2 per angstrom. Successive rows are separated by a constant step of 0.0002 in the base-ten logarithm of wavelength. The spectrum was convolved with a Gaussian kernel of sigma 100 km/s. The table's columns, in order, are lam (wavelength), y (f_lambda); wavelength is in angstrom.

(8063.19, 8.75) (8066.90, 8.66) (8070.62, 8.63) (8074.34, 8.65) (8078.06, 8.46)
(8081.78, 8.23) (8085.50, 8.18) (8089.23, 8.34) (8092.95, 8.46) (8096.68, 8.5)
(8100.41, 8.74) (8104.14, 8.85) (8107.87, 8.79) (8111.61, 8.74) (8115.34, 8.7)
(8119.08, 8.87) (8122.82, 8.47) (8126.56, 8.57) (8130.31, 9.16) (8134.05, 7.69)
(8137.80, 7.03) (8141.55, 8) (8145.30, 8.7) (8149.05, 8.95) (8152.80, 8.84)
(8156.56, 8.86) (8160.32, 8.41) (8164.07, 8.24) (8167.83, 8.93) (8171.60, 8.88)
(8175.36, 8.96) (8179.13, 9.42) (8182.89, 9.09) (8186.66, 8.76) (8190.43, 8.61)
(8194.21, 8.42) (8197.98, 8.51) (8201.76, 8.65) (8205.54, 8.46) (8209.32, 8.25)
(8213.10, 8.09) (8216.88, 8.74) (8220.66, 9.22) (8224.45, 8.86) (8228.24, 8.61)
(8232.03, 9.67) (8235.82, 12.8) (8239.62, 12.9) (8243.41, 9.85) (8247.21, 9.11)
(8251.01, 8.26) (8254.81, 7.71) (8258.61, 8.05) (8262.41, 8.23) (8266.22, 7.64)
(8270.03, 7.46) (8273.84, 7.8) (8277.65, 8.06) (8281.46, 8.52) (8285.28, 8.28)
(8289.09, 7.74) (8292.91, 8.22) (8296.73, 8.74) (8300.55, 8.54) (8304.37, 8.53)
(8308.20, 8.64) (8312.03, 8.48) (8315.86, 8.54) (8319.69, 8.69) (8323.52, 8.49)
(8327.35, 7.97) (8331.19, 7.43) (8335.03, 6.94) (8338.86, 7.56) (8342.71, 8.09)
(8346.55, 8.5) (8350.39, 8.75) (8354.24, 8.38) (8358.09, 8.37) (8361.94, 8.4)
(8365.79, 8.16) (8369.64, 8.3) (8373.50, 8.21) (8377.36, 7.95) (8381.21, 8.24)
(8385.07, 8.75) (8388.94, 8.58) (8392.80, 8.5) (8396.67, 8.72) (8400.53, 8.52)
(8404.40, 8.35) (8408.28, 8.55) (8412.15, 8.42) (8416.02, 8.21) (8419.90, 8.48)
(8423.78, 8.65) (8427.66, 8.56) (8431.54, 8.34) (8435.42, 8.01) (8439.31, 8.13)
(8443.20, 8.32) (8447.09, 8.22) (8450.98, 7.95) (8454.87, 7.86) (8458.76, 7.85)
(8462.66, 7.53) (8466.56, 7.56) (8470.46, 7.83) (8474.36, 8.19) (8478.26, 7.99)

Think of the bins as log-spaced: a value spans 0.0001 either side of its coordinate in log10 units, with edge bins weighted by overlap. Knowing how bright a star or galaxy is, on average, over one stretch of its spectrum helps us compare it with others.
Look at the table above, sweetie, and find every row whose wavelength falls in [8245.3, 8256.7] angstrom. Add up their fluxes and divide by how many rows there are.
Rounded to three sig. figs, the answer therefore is 8.36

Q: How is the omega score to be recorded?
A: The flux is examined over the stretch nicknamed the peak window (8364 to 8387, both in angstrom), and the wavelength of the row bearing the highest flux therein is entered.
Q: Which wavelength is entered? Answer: 8385.07 angstrom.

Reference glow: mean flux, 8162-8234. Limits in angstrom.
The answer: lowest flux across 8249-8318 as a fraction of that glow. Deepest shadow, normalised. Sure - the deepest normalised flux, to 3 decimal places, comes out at 0.852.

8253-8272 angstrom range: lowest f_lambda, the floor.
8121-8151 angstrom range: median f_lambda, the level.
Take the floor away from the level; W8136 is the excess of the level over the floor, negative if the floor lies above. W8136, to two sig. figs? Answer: 1.1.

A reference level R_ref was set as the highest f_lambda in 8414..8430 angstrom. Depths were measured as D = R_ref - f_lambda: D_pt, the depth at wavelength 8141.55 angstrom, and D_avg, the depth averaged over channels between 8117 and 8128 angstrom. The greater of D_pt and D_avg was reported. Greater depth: 0.65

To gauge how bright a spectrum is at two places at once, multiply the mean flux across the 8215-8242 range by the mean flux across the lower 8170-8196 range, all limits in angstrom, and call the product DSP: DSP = 89.8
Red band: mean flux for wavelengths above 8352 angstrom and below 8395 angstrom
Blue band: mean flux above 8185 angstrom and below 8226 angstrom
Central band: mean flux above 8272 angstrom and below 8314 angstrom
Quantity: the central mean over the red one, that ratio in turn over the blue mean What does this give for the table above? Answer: 0.116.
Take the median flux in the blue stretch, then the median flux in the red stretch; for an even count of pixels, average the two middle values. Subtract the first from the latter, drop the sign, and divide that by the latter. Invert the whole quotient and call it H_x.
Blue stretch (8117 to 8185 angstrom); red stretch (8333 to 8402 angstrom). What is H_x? 18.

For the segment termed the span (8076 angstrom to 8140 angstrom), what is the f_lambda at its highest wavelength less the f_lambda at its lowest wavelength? -1.4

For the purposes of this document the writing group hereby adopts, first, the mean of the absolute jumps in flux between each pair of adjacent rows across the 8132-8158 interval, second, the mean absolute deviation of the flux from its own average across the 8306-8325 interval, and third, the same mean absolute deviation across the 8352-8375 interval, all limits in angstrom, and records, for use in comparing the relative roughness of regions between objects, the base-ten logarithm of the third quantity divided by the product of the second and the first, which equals 0.36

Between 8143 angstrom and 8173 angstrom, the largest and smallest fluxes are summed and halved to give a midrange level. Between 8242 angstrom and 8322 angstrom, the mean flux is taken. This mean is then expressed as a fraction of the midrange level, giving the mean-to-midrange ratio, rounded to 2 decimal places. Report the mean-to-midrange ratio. 0.97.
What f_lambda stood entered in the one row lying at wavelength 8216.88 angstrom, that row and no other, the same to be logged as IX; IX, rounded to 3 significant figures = 8.74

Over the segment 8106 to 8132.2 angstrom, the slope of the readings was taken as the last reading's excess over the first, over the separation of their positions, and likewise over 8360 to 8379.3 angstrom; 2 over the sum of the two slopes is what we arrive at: -158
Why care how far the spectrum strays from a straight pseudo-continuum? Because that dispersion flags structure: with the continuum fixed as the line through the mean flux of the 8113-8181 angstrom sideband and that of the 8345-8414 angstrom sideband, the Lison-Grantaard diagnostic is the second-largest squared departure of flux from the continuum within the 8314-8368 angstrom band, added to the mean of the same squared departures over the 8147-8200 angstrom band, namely 1.2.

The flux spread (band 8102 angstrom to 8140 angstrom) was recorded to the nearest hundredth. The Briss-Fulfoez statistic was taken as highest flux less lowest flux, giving 2.13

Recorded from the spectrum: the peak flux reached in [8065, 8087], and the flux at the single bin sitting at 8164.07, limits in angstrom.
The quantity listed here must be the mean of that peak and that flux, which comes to 8.45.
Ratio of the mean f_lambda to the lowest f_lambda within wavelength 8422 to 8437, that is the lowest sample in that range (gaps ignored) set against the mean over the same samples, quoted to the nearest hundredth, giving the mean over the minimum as 1.05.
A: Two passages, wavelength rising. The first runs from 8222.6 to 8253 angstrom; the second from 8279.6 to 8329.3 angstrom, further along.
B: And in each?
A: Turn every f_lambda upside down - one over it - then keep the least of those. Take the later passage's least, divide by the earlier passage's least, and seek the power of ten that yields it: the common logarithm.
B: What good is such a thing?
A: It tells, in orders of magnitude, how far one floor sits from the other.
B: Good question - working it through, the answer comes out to 0.17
